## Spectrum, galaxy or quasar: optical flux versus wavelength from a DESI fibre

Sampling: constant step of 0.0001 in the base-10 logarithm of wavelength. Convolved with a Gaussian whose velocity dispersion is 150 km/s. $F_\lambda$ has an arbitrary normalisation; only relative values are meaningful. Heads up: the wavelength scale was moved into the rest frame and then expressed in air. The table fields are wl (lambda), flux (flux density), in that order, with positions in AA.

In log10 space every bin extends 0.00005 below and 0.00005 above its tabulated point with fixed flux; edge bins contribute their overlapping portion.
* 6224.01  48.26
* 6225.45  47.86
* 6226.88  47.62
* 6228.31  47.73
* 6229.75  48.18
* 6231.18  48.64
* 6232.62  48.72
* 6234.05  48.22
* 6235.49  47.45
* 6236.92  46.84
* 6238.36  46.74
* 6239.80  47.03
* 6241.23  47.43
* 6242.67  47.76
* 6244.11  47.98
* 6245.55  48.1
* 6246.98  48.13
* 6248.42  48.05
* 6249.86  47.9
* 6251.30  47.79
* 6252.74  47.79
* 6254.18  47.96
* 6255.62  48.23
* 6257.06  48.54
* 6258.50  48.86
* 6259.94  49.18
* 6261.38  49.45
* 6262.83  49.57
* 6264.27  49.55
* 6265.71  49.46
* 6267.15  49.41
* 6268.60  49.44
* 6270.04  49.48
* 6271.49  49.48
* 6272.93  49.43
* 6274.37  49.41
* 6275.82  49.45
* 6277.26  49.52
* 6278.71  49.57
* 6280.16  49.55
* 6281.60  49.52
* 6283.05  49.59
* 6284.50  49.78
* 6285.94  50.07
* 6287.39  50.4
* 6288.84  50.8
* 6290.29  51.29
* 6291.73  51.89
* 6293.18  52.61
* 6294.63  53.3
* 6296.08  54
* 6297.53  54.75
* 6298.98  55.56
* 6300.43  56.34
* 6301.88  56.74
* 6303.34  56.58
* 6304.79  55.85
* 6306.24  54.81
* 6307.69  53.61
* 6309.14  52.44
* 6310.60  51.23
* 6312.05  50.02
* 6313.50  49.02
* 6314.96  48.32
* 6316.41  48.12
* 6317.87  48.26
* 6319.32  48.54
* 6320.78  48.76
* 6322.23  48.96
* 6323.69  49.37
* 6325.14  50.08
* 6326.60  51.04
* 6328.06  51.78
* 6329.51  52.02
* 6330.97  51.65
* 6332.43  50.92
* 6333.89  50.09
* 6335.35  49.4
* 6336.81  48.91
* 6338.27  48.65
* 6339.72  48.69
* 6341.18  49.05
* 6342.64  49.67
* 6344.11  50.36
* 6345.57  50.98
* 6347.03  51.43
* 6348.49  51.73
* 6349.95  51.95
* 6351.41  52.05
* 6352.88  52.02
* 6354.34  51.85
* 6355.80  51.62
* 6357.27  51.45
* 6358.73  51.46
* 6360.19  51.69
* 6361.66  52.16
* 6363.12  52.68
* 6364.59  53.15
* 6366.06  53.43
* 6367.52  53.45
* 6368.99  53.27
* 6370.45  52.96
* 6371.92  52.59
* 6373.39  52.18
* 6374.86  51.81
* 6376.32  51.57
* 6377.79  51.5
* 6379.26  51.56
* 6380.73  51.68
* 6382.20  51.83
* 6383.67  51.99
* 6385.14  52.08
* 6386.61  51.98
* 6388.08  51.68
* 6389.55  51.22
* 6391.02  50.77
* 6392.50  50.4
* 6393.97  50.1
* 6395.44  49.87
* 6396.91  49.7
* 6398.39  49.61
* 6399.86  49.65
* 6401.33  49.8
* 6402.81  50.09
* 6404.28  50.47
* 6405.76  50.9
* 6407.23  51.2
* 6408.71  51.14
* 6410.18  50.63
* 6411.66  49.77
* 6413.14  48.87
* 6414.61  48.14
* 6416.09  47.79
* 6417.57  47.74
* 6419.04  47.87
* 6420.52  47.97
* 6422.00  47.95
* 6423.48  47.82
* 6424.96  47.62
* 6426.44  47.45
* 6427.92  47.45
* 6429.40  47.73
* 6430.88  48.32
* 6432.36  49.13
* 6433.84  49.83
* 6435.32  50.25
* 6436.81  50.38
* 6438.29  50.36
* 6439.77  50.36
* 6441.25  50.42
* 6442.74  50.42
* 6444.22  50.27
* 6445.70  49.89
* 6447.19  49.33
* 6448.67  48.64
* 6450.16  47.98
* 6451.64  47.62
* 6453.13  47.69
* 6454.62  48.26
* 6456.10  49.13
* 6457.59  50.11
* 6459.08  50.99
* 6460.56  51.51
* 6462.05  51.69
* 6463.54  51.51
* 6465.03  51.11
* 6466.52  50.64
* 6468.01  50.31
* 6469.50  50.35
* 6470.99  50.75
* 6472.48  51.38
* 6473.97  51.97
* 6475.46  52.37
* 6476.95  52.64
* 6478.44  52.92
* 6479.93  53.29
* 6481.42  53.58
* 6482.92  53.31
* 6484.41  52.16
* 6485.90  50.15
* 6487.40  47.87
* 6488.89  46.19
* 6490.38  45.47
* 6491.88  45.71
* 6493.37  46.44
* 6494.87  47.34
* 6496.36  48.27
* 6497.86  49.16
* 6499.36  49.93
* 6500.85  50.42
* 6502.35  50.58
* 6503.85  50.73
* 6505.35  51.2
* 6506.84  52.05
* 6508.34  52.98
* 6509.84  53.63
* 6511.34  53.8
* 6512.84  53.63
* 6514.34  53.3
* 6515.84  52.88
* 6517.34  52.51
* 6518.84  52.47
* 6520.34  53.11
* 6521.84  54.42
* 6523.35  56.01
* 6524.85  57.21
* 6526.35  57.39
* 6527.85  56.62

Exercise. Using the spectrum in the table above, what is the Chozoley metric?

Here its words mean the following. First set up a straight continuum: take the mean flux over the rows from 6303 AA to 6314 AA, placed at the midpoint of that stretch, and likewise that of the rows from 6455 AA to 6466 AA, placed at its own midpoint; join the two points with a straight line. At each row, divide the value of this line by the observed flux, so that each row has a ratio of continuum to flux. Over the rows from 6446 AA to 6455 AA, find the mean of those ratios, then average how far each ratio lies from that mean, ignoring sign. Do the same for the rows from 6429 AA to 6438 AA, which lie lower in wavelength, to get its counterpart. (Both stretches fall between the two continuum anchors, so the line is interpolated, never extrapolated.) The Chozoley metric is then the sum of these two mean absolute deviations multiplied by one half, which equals 0.015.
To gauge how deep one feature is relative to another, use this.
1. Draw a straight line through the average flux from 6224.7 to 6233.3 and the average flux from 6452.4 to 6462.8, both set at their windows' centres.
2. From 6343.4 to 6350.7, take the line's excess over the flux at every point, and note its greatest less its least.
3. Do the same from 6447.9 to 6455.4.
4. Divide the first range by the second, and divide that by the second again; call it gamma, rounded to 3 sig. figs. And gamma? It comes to 1.42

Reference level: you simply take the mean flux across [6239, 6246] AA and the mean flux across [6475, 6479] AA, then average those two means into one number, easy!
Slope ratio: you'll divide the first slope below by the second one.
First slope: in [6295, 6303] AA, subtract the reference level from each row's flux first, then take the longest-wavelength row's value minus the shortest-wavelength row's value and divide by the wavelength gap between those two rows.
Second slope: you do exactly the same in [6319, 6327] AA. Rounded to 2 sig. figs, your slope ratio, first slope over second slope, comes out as 1.4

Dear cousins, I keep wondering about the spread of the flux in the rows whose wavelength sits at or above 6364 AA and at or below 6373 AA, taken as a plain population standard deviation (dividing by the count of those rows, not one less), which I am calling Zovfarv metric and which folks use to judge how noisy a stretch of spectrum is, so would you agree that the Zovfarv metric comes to 0.30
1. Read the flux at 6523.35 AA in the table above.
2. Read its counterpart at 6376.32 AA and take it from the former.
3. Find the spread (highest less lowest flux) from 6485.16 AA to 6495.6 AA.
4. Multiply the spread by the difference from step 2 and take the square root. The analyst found 4.6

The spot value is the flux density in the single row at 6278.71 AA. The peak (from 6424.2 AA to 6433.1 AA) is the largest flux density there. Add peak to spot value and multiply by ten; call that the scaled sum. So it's 987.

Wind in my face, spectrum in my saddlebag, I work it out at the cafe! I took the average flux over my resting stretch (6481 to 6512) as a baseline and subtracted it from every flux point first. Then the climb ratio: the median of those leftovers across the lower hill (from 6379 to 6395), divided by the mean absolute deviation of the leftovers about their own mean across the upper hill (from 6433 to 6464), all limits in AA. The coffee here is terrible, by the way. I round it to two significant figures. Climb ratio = 1.7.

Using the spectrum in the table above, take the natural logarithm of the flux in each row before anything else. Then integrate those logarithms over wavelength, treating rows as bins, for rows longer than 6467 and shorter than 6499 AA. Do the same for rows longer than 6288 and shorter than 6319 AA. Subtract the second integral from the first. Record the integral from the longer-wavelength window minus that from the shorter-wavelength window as 2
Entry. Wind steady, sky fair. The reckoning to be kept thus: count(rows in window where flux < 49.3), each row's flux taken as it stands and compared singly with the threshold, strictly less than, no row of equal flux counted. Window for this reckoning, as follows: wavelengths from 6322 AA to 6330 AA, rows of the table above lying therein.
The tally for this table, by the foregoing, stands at 1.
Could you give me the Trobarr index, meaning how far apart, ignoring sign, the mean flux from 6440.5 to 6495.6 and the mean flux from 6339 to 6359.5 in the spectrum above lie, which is 1.0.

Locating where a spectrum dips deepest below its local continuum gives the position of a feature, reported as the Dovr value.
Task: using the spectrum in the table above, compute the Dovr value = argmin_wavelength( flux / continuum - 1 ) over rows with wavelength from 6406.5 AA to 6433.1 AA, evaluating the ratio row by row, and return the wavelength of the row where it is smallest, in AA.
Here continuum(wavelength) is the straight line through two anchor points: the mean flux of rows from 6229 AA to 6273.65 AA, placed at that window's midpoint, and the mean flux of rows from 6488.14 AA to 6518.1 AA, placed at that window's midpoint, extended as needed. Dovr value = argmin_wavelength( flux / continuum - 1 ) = 6427.92 AA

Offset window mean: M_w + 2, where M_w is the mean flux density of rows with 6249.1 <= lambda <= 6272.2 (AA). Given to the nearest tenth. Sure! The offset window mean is 50.9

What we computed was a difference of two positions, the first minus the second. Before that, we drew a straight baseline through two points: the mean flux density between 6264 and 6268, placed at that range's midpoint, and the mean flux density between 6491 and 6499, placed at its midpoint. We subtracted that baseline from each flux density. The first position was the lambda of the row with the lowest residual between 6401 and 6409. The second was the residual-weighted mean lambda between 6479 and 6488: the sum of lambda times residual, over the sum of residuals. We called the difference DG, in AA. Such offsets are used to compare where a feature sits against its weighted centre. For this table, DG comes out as -81.2 AA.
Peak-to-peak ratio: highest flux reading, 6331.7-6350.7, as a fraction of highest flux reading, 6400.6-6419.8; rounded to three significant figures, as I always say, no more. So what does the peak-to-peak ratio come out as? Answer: 1.01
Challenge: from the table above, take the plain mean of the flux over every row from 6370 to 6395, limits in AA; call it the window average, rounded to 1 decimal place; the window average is 51.6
